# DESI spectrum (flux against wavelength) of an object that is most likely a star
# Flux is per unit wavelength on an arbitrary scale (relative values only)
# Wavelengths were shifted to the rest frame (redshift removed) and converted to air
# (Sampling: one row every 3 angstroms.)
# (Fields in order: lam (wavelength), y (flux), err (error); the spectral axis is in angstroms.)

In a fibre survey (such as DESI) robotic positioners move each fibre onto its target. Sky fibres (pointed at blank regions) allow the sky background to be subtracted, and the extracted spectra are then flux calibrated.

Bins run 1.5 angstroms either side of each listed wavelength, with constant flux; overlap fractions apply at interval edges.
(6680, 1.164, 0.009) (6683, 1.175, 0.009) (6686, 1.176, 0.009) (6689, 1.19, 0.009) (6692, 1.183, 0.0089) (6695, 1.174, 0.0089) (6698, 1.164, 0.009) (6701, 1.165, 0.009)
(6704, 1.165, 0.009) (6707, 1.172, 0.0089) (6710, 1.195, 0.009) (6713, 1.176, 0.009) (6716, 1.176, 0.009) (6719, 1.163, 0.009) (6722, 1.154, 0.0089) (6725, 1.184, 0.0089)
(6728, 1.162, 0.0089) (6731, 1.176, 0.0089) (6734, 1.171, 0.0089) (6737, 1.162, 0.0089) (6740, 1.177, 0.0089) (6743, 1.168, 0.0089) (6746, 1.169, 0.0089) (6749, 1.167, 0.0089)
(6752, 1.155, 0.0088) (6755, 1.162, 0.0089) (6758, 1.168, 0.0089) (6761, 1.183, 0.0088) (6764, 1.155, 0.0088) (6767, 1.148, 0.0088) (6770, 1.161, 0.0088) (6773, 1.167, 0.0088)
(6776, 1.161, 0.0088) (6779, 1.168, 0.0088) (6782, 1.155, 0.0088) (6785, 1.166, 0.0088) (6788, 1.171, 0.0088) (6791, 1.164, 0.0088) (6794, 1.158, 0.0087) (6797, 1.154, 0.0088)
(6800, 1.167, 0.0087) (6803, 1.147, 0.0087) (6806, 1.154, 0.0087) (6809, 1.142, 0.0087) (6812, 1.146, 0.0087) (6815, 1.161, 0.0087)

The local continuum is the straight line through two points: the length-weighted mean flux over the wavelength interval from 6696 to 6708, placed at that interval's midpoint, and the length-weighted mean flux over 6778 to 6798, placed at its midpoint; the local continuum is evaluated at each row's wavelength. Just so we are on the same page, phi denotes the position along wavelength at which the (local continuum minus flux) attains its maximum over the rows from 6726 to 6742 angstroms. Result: 6728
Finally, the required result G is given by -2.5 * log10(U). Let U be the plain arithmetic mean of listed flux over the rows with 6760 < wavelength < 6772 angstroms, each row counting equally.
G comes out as -0.163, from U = 1.16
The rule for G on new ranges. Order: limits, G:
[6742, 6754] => -0.166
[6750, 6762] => -0.168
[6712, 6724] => -0.168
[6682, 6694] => -0.181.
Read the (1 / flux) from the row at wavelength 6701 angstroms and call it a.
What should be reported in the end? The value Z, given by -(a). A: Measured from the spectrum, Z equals -0.858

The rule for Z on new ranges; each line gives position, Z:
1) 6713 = -0.850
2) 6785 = -0.858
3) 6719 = -0.860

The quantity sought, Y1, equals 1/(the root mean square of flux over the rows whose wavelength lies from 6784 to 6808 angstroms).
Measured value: 0.862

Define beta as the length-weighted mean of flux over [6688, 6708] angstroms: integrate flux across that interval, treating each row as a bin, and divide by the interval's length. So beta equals 1.17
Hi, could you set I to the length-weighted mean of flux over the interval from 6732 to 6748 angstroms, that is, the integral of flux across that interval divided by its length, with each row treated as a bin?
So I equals 1.17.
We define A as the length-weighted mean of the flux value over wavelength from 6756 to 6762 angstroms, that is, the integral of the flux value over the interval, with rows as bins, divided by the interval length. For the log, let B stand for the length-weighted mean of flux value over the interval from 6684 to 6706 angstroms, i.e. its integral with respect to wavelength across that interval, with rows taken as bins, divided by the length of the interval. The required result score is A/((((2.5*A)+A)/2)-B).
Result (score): 1.33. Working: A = 1.174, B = 1.17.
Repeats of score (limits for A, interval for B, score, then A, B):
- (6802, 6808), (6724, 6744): 1.37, 1.150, 1.17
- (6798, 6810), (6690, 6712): 1.37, 1.153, 1.17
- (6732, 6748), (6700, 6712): 1.34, 1.170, 1.17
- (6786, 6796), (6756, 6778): 1.33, 1.164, 1.16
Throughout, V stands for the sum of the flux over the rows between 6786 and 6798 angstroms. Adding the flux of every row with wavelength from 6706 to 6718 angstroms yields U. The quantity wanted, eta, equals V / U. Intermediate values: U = 4.719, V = 4.647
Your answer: 0.985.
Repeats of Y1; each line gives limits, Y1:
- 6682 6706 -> 0.852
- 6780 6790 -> 0.859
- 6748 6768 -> 0.860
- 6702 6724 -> 0.854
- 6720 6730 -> 0.857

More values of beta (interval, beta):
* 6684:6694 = 1.18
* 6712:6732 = 1.17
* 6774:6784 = 1.16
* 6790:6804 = 1.16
